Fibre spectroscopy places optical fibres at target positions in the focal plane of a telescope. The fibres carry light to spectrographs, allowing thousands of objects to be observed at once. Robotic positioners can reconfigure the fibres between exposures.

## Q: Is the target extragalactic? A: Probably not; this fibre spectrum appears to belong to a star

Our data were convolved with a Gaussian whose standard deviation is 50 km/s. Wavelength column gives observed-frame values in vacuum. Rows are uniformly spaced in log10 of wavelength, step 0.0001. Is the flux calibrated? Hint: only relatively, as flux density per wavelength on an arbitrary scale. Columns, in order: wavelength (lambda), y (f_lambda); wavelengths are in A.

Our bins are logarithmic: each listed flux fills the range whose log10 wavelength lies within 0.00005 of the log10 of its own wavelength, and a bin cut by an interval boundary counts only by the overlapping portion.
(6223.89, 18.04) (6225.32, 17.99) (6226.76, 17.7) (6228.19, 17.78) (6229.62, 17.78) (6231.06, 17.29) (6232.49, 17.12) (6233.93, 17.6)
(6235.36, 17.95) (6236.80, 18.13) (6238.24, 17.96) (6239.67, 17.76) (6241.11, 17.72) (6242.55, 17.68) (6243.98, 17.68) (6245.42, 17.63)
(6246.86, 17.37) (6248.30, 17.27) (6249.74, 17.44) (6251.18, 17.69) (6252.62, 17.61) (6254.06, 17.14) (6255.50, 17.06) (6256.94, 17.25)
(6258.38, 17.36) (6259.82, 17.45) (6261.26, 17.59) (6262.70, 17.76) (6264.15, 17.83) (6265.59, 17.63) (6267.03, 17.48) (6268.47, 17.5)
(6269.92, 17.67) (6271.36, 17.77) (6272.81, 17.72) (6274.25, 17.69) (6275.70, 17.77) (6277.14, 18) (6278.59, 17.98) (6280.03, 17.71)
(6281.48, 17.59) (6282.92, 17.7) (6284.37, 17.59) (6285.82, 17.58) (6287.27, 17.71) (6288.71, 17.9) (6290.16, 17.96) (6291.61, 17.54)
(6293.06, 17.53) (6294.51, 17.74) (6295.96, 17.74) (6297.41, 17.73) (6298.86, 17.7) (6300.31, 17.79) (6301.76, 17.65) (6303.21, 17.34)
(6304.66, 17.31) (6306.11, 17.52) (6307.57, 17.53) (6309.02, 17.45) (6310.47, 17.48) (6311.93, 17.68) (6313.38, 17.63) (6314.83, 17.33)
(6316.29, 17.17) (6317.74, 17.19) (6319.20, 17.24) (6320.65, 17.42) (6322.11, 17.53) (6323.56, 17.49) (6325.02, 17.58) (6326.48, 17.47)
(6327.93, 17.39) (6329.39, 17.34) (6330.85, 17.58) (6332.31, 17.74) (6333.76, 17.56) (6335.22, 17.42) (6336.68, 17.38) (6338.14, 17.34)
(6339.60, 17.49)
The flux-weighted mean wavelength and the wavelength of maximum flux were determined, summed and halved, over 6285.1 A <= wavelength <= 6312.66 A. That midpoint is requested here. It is 6294.5 A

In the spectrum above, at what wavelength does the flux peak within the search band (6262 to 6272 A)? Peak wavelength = 6264.15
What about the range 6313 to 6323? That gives 6313.38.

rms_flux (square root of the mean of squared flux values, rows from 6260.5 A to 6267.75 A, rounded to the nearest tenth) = 17.7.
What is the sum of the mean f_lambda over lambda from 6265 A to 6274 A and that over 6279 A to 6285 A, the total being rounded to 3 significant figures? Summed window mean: 35.3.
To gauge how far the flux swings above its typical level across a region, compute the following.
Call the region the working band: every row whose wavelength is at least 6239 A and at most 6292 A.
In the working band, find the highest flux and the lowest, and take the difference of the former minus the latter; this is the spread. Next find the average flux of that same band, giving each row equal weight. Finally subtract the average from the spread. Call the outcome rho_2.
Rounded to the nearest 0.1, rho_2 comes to -16.7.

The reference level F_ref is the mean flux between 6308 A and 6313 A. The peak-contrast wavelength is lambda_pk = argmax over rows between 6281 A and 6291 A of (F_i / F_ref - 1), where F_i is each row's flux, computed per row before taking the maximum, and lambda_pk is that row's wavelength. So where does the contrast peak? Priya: 6290.16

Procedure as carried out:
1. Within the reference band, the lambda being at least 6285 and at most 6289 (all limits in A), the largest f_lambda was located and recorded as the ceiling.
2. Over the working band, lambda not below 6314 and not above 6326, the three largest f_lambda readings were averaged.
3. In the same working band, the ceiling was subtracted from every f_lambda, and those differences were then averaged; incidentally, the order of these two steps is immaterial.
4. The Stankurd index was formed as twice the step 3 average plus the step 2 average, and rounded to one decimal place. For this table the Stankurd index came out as 16.5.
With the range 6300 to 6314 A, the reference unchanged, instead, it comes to 17.0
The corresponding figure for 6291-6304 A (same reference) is 17.2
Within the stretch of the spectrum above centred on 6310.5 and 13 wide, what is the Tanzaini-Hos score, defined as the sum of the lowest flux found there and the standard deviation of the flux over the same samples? 17.3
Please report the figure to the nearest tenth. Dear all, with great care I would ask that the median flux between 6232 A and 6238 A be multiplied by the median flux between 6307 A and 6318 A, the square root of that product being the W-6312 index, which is 17.6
